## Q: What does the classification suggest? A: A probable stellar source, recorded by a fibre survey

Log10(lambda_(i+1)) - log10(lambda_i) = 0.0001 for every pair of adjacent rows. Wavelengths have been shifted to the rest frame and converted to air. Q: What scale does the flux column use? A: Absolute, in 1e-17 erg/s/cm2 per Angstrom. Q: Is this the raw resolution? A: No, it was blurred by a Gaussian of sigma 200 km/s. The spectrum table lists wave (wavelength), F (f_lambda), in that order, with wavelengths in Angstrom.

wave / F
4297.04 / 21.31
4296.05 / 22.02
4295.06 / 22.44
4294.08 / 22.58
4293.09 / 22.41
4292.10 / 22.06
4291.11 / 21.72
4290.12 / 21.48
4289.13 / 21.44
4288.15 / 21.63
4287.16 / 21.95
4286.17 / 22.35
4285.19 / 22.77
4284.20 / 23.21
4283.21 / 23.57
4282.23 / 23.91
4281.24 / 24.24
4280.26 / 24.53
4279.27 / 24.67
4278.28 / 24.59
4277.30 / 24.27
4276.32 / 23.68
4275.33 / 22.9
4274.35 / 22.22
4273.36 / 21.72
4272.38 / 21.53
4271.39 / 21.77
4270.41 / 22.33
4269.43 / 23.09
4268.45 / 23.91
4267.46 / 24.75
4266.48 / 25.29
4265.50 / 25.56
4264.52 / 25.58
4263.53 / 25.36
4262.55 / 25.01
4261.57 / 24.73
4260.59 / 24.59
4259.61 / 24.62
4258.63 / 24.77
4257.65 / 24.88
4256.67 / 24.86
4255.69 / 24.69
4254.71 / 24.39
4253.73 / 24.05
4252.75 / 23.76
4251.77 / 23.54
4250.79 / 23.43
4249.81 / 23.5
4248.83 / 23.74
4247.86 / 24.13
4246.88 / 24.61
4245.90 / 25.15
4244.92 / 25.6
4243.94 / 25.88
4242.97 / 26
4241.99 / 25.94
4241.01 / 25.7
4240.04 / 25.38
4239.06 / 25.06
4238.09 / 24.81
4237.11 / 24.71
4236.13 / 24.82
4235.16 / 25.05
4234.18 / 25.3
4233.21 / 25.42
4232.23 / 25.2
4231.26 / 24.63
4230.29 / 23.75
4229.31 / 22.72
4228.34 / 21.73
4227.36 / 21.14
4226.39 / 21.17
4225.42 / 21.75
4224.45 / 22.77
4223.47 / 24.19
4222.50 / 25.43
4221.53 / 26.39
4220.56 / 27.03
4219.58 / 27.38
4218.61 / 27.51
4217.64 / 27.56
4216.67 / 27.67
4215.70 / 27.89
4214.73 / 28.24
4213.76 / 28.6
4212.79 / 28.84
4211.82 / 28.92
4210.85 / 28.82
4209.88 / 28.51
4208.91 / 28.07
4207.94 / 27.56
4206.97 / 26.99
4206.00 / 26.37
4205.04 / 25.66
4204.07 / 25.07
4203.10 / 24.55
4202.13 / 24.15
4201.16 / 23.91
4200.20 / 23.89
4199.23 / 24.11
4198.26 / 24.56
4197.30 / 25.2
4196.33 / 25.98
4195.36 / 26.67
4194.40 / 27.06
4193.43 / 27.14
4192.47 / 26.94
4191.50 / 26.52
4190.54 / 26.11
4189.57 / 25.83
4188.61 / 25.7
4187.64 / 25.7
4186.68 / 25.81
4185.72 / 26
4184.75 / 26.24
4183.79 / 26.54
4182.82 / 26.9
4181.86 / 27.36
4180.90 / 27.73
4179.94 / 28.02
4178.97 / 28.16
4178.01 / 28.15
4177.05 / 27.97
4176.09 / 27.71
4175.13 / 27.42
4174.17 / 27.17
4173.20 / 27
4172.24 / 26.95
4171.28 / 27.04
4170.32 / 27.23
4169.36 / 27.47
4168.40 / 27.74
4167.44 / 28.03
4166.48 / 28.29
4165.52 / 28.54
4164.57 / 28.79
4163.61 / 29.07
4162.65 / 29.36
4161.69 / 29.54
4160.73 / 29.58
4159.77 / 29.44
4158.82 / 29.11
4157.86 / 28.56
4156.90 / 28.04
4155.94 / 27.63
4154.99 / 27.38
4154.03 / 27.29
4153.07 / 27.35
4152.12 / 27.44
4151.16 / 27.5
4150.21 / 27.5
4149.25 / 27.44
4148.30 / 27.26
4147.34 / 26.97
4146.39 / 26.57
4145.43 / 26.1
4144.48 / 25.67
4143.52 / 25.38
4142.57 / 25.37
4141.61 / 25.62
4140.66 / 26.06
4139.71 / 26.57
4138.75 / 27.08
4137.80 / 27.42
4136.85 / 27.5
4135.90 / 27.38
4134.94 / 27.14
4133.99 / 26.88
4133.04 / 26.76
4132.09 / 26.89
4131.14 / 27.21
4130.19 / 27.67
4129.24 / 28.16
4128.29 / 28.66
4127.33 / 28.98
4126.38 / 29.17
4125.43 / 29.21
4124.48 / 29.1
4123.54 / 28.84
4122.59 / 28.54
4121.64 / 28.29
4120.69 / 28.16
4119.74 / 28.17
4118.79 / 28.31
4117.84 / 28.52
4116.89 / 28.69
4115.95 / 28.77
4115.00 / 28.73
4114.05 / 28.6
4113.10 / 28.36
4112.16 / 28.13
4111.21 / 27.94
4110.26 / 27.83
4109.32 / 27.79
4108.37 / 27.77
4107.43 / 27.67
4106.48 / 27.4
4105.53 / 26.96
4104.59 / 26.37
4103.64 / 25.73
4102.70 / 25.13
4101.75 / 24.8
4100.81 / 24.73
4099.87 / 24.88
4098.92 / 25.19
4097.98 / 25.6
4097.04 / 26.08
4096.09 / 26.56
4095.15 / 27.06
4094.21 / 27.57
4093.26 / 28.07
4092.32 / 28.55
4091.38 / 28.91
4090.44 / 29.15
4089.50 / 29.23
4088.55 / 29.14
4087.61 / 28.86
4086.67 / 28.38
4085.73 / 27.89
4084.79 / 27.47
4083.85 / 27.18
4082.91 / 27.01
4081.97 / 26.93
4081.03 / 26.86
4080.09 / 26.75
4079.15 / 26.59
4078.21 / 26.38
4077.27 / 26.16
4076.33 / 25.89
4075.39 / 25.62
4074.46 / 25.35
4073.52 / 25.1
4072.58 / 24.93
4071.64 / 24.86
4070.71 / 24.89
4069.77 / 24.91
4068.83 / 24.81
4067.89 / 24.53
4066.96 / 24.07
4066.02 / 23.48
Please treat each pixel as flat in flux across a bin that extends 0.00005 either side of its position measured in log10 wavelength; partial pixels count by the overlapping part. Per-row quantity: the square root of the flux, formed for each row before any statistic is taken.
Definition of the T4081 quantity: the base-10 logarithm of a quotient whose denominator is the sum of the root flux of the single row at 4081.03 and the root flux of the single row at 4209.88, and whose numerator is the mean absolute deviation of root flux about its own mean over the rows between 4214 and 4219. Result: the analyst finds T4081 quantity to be -2.7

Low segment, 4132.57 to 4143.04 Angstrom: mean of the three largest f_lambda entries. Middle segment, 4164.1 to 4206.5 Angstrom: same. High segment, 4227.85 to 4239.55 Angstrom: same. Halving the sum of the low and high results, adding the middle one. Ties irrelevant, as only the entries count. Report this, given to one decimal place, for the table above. 54.9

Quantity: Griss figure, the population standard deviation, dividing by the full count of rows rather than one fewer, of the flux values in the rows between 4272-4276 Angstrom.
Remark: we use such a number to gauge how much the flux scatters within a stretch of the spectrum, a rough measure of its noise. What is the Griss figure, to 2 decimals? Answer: 0.53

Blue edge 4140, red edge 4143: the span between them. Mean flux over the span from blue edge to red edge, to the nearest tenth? 25.7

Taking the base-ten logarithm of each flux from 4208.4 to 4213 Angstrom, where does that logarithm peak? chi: 4211.82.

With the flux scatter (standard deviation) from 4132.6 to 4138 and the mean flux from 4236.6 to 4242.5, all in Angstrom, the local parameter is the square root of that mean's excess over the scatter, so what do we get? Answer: 5.00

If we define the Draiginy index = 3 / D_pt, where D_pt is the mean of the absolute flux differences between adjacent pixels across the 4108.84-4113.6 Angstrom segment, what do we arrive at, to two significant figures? 21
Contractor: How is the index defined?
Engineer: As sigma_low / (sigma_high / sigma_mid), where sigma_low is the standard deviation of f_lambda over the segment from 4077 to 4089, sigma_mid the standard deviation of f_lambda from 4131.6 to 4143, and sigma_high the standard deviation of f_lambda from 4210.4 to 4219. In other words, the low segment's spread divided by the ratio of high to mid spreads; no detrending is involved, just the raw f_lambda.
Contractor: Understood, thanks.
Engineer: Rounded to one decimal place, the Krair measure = 1.1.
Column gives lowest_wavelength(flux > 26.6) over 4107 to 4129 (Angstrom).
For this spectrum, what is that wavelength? 4107.43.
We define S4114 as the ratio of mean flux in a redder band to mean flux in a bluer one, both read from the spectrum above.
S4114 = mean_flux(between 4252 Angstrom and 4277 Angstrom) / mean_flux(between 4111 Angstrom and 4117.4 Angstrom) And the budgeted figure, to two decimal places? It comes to 0.84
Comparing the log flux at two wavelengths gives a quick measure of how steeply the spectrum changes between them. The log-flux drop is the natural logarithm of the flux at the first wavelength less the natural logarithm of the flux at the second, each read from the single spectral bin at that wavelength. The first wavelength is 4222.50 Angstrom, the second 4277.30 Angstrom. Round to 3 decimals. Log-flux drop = 0.047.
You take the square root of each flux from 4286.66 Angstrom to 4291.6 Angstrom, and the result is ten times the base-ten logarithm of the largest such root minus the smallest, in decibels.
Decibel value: -12.6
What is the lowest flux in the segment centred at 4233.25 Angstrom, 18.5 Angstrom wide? 21.14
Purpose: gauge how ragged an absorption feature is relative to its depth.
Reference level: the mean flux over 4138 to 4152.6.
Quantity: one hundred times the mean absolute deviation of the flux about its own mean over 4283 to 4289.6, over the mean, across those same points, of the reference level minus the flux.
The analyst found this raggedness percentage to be 16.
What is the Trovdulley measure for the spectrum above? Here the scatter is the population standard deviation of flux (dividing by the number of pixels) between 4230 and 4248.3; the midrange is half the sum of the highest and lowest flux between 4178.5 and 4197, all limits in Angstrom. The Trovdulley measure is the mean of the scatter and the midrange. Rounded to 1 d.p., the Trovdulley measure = 13.8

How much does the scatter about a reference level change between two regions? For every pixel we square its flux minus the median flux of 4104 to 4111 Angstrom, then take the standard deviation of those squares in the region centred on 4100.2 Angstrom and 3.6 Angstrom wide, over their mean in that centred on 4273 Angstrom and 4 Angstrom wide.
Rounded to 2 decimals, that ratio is 0.03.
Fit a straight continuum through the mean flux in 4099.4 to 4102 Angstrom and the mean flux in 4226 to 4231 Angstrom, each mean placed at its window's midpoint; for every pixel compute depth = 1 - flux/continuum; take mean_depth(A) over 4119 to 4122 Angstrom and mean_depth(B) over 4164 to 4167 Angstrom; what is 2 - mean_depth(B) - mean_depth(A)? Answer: 2.37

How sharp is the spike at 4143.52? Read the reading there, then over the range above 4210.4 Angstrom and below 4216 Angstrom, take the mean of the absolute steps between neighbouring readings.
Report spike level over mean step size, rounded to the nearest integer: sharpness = 112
